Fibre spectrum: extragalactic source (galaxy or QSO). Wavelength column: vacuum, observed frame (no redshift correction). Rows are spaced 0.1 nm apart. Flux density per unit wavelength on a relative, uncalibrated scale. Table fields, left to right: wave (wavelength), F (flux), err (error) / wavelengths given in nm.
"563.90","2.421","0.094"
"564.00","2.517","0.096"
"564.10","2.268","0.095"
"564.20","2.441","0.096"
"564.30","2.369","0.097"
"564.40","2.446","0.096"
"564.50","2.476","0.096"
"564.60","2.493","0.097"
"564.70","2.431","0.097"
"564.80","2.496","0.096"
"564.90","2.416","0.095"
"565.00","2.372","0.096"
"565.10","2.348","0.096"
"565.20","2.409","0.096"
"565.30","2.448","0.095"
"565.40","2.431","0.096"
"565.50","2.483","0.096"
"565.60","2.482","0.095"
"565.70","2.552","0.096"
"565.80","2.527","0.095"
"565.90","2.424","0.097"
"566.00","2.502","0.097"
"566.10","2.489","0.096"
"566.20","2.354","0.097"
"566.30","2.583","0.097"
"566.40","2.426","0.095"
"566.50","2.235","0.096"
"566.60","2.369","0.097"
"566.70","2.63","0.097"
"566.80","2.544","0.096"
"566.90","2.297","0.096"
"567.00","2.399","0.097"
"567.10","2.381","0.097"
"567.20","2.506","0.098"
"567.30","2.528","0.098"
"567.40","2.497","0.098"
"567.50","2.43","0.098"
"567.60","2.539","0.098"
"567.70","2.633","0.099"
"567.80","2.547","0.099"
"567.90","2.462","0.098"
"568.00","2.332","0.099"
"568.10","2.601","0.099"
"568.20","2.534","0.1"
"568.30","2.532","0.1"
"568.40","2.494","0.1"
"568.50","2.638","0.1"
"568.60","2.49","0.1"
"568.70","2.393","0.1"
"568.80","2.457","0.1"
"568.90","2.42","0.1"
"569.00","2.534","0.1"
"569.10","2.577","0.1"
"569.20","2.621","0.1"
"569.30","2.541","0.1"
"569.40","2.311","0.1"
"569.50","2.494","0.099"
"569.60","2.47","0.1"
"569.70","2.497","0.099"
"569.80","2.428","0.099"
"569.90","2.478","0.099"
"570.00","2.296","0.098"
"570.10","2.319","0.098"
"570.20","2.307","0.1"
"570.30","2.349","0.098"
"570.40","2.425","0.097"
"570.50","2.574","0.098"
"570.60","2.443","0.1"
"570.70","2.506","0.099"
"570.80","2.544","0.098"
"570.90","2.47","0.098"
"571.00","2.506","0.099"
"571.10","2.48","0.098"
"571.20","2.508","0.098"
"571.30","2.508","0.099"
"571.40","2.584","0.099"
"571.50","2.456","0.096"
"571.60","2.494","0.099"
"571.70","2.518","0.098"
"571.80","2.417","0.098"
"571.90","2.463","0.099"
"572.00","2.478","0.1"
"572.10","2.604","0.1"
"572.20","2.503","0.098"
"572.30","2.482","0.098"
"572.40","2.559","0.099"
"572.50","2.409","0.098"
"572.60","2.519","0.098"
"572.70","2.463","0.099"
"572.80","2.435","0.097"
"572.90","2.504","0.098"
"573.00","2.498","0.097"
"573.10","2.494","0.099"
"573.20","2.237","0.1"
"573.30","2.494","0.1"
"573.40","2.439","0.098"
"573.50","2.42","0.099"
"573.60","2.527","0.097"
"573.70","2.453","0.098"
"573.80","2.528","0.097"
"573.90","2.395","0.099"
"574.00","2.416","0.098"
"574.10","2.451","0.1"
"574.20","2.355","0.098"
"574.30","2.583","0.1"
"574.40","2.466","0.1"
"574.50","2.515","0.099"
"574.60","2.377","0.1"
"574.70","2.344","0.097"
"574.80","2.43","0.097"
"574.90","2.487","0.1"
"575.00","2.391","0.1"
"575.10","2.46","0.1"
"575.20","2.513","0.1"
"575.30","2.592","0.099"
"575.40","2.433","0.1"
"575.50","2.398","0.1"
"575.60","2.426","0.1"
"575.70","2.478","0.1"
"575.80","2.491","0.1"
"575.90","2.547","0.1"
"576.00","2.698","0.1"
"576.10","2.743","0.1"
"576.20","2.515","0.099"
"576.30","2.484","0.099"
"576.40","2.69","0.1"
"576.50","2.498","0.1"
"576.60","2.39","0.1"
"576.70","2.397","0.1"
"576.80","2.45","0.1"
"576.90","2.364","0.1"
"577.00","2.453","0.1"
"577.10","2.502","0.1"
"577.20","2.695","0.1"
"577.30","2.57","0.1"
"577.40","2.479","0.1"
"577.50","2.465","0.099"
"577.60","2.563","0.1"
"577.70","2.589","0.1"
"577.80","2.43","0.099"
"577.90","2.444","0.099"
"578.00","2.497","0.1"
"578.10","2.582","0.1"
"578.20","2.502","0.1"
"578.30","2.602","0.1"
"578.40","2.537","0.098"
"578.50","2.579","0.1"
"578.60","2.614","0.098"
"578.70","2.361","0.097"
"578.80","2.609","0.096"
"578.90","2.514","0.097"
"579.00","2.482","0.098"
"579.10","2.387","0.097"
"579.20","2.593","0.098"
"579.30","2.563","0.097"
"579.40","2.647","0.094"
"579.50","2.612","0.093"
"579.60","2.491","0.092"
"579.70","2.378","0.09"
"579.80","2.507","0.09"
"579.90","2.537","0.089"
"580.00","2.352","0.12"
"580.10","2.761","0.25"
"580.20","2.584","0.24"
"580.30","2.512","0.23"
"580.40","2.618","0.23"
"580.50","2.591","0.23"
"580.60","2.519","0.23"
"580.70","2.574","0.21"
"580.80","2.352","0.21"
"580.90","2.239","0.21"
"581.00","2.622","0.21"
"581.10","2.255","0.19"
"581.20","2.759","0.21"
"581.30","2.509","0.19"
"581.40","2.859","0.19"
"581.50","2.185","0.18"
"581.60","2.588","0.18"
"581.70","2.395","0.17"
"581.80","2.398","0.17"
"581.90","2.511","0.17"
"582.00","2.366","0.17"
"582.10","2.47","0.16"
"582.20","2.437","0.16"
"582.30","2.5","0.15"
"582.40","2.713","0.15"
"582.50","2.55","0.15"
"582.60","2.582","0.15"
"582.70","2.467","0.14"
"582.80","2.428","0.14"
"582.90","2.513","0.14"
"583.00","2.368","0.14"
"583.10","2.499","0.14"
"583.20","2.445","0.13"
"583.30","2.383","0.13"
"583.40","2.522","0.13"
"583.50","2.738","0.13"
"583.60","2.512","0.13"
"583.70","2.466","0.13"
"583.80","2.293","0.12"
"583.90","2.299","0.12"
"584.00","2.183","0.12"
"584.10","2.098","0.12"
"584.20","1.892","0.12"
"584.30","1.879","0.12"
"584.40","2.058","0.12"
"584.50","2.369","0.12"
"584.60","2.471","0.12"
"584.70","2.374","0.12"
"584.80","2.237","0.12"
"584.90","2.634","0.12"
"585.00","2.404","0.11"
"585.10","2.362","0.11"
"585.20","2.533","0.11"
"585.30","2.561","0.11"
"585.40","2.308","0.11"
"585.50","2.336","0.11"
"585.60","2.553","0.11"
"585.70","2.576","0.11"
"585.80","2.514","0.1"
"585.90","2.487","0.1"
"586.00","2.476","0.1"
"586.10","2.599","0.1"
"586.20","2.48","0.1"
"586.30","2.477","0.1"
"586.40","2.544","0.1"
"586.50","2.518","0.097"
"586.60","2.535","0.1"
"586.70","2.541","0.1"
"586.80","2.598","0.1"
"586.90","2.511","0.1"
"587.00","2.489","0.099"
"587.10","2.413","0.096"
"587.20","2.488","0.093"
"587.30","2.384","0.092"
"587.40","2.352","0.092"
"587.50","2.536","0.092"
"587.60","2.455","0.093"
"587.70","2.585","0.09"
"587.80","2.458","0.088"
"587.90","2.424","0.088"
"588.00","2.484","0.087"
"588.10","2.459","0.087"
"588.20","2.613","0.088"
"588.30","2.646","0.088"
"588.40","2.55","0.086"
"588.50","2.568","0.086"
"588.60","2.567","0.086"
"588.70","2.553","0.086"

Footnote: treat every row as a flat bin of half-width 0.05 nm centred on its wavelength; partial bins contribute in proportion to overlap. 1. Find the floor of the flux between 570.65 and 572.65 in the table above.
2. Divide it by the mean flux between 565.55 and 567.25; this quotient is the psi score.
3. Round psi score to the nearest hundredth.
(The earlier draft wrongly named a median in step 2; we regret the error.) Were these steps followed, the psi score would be 0.98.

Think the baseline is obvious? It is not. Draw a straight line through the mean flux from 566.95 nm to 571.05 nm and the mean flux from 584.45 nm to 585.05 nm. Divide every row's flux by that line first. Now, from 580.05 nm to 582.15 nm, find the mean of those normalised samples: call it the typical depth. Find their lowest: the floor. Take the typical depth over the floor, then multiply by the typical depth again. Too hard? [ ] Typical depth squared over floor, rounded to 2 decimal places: 1.18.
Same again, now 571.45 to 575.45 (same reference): 1.11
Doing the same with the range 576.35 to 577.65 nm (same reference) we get 1.08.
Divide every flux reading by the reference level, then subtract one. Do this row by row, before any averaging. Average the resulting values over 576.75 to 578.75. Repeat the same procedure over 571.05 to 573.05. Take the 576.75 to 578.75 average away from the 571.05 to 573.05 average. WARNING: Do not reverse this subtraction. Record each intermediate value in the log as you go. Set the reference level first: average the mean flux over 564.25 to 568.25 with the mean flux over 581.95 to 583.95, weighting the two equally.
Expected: -0.008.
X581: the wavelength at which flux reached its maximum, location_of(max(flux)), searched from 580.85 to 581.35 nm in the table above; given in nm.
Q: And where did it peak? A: 581.20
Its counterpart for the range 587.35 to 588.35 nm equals 588.30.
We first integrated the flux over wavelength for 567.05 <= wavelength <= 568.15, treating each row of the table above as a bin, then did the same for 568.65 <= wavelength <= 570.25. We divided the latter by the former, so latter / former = 1.43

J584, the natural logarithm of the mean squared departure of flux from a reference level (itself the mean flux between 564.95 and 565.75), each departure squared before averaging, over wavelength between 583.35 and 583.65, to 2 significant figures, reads -3.4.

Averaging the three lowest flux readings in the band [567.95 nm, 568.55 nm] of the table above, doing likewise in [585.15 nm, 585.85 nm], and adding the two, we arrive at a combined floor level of 4.84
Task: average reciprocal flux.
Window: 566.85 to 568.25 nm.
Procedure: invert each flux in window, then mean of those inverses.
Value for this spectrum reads 0.404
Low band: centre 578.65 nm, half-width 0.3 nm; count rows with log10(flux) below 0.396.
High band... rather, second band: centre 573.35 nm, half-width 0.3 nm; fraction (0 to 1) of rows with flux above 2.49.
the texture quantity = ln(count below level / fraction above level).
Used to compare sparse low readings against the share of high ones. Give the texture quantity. 0.7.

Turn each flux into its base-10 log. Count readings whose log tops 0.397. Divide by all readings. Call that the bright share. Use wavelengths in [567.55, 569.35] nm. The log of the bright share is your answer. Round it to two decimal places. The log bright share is -0.21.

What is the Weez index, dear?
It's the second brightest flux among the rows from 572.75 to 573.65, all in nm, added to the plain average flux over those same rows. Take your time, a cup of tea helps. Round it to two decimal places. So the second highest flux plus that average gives 4.95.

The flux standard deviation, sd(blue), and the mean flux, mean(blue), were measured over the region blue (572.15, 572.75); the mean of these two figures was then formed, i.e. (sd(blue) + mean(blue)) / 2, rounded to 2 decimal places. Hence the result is 1.27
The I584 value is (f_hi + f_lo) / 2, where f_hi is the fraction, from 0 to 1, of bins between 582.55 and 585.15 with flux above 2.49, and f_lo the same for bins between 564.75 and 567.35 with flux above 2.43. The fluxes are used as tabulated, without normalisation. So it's 0.40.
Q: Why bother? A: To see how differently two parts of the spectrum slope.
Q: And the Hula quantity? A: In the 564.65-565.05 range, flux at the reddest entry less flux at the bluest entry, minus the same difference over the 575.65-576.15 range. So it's -0.32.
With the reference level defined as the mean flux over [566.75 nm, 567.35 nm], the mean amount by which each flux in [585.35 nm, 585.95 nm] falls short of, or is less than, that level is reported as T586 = -0.020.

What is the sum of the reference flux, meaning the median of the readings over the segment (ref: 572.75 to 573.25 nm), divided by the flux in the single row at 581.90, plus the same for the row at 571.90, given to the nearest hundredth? 2.01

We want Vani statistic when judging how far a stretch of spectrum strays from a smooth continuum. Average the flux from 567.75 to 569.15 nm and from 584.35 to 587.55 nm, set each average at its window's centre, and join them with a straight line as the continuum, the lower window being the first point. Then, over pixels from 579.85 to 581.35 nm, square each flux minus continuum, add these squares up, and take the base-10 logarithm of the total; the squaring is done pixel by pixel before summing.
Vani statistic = -0.4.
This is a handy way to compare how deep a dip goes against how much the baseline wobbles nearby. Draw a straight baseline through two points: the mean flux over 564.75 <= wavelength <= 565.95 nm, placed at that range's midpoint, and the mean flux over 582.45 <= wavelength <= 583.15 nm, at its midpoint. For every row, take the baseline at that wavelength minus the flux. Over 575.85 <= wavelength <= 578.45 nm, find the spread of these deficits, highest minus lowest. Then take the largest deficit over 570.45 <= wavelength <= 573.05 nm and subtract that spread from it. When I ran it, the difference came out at -0.33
